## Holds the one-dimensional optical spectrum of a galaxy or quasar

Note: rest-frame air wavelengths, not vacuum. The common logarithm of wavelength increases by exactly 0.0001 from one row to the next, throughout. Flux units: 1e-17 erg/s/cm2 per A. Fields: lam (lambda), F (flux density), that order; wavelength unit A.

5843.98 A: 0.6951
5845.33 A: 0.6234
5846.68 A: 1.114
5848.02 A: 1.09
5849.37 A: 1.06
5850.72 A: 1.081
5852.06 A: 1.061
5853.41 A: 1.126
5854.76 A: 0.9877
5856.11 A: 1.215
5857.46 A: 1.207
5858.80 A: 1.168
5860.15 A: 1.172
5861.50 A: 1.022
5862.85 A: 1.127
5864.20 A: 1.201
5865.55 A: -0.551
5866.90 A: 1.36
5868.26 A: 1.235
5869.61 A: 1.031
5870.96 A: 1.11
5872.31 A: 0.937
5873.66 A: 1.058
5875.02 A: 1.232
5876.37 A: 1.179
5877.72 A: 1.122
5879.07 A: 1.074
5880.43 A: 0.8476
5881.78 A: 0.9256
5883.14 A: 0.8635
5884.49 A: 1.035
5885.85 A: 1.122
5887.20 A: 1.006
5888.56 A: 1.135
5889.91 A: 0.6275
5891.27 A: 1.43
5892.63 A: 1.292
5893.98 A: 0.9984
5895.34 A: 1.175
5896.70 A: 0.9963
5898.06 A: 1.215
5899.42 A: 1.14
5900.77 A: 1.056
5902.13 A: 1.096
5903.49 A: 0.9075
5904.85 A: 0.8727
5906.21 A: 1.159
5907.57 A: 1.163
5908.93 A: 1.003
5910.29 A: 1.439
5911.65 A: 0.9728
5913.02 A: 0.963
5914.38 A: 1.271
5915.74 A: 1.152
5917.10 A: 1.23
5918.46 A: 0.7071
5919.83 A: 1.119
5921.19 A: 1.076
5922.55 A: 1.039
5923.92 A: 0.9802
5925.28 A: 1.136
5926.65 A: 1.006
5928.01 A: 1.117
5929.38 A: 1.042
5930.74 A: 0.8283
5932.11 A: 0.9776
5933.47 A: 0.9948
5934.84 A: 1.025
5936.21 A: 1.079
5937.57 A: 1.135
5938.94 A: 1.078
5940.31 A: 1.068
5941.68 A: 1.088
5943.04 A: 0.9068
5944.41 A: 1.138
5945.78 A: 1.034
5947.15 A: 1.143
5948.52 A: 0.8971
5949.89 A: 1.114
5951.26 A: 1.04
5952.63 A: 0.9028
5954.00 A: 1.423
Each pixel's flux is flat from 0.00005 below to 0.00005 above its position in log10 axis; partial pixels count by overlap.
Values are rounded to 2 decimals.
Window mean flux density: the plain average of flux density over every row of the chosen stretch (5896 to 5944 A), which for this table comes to 1.06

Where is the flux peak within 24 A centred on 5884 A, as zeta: 5891.27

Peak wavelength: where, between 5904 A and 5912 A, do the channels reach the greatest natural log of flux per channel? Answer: 5910.29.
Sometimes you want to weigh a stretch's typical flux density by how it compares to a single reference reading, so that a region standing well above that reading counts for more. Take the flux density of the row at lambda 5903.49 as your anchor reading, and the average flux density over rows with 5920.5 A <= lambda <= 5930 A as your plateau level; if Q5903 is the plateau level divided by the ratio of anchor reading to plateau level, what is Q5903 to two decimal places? 1.23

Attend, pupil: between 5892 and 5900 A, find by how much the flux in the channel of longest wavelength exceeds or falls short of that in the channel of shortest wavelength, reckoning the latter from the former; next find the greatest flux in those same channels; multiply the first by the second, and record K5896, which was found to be -0.2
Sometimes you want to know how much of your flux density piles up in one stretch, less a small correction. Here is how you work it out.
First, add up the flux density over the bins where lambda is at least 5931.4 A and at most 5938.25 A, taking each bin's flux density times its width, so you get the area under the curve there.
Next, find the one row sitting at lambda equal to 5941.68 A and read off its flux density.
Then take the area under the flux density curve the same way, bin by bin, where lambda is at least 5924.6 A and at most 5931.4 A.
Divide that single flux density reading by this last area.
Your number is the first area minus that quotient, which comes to 7.0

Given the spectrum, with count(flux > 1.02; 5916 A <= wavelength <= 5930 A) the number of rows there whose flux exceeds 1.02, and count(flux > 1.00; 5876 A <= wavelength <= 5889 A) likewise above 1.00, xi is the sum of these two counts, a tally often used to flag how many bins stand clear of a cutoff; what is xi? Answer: 14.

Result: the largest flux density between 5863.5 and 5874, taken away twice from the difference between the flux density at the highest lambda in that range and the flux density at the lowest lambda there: -2.86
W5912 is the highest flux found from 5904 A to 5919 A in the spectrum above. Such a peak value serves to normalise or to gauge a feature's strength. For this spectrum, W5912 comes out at 1.439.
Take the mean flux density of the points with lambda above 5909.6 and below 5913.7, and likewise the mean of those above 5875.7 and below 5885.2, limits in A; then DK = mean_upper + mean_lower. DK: 2.13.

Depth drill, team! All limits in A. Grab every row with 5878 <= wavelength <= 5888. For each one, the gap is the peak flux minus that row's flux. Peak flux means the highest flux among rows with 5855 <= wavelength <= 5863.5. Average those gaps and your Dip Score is 0.23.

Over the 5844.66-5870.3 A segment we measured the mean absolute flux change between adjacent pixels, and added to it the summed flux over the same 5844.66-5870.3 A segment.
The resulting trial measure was 19.63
